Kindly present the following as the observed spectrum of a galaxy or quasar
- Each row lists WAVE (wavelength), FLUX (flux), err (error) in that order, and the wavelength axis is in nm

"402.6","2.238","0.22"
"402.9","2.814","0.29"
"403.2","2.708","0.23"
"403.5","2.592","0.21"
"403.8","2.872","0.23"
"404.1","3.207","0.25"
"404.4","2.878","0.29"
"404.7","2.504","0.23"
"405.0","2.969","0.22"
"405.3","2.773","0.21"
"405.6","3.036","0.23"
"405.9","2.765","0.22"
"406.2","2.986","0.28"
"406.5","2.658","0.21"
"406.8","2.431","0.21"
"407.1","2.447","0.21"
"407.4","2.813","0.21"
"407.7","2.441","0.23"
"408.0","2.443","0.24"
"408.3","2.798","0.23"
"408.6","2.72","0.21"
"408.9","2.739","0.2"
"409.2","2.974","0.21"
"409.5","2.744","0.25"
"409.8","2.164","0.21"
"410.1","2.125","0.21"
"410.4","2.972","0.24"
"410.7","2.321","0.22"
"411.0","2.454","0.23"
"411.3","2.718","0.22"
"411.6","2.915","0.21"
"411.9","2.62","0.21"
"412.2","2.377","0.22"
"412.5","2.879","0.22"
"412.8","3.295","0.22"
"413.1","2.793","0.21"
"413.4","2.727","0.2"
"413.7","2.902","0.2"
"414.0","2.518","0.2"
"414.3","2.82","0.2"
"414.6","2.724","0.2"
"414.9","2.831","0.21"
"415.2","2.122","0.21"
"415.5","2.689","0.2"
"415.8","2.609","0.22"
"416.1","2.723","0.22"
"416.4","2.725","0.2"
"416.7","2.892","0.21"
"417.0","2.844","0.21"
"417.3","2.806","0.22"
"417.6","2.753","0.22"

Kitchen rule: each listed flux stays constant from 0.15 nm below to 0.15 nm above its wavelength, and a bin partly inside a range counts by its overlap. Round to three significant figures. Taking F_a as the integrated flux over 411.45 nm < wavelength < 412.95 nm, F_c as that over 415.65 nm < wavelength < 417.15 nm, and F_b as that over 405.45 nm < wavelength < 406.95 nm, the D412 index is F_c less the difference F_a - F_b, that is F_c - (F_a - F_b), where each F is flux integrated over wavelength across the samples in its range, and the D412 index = 4.07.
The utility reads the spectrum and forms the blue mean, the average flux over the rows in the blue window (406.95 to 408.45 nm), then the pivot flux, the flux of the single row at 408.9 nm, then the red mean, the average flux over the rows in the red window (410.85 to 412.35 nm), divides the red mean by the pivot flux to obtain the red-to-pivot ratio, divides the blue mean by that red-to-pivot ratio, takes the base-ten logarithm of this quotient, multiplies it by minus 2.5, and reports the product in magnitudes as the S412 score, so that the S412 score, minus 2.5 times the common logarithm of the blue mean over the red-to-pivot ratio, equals -1.08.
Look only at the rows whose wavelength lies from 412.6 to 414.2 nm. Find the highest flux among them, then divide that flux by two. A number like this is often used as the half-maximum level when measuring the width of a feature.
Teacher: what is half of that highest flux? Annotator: 1.65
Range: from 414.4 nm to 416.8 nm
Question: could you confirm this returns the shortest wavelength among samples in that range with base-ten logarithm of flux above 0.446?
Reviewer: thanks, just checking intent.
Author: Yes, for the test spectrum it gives 414.9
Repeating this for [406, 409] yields 406.2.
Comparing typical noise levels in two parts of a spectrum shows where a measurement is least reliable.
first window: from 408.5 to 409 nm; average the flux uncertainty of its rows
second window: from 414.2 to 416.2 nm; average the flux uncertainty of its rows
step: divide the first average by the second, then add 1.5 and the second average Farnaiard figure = 2.69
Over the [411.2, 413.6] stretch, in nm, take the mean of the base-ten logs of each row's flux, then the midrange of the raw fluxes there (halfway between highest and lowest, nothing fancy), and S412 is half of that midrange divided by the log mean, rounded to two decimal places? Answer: 3.19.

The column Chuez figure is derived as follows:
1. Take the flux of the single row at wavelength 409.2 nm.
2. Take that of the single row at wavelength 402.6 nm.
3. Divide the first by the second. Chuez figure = 1.33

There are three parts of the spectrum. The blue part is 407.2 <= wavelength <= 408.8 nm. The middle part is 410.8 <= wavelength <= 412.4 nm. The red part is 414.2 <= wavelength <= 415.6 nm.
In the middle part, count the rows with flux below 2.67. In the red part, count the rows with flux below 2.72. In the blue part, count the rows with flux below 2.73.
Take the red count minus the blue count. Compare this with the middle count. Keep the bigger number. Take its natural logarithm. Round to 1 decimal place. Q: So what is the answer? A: 1.1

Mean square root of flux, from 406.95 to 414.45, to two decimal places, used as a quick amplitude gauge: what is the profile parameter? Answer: 1.63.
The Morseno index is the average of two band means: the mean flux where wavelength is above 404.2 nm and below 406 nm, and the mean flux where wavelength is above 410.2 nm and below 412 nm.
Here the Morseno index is 2.74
